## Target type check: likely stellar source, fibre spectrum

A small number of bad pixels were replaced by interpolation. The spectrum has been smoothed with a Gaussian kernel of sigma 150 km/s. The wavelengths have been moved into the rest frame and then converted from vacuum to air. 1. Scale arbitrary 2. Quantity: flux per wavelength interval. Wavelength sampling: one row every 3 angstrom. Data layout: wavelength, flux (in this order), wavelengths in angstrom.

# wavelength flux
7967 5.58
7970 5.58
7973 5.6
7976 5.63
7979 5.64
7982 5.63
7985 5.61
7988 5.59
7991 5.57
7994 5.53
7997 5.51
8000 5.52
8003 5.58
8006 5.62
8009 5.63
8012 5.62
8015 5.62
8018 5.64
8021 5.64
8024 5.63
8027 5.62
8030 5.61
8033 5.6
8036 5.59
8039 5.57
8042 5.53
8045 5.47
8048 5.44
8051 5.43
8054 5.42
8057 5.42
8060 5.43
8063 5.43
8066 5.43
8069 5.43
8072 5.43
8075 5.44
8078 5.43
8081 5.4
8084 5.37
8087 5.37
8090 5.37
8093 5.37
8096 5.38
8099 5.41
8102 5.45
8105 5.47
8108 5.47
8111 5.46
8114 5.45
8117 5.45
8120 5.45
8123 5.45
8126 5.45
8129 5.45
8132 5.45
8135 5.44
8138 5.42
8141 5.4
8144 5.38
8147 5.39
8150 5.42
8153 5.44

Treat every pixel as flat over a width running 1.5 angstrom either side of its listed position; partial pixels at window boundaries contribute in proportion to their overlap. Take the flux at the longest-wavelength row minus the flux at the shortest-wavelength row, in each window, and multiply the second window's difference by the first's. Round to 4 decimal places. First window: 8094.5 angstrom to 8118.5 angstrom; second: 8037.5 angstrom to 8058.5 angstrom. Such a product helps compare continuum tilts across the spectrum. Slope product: -0.0105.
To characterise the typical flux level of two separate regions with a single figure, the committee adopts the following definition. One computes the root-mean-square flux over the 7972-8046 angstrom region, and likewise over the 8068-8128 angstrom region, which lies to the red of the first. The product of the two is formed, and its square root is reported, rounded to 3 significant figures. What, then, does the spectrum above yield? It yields 5.51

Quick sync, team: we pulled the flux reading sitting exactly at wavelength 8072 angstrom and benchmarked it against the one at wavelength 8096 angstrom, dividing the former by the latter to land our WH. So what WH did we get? 1.01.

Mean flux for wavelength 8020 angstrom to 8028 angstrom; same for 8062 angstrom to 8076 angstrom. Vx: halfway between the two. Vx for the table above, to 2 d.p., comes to 5.53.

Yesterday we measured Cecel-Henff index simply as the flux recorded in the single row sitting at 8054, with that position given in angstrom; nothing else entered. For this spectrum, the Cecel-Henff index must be 5.42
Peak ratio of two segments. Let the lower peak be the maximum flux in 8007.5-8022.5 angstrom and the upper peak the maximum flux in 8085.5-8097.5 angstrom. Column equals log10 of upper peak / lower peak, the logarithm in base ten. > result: -0.020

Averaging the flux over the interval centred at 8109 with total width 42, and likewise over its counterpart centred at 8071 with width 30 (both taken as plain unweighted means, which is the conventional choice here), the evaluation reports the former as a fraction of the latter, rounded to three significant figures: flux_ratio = 1.00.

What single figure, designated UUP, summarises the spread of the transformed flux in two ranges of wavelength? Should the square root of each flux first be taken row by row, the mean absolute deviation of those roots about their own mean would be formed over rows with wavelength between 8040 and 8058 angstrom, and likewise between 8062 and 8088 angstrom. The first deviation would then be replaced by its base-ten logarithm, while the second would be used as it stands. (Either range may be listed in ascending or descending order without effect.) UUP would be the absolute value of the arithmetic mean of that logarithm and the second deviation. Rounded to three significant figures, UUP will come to 1.08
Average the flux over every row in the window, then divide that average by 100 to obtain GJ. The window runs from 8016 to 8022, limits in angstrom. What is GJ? 0.0564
